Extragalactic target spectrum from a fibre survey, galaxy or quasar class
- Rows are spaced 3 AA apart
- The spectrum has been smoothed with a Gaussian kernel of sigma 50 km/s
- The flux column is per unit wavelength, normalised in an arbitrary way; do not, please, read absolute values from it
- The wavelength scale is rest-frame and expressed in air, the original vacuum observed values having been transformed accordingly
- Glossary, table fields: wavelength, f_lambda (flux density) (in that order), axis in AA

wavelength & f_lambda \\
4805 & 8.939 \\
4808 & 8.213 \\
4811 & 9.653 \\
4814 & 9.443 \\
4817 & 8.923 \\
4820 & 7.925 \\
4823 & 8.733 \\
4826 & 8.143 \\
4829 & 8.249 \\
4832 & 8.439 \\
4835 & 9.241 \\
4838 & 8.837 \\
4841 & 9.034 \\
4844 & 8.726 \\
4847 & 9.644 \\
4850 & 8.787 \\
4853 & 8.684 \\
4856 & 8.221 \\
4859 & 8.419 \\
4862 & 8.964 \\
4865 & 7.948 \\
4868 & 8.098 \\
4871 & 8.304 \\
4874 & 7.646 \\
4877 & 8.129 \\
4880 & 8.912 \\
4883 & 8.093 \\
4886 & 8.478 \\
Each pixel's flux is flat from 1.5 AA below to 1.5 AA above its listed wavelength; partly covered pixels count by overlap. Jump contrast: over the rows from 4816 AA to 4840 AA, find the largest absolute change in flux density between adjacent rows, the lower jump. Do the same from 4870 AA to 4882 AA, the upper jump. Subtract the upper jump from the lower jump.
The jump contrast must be 0.2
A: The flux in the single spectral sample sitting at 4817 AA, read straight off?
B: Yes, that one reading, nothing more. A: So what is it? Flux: 8.923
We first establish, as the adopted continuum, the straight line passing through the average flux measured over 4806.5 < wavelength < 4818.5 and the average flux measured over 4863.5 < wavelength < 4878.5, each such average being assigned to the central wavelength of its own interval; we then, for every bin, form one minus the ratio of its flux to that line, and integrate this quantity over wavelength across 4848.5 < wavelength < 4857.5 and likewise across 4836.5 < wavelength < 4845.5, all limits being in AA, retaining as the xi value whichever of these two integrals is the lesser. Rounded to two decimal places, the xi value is -0.33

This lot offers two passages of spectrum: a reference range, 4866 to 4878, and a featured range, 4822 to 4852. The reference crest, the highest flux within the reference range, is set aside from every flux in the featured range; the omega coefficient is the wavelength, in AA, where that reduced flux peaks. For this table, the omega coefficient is 4847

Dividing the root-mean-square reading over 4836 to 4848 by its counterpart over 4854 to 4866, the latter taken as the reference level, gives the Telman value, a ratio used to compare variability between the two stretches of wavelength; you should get 1.08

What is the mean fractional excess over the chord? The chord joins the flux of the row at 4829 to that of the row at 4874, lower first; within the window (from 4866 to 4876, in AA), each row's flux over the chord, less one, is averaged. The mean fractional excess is 0.043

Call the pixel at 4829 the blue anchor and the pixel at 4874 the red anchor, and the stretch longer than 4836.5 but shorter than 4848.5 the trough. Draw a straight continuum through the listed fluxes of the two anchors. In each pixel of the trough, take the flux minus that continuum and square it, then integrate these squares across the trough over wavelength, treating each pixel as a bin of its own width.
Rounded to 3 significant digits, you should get 13.6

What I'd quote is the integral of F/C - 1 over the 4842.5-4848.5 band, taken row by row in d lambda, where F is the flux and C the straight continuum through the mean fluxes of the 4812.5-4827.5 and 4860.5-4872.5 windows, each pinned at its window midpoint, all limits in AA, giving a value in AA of 0.51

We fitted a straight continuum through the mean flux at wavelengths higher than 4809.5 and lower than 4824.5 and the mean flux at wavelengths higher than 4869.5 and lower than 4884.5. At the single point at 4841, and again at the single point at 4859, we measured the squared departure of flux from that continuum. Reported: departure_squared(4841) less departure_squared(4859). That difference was 0.1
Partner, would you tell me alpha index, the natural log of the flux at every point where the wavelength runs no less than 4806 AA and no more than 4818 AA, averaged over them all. 2.20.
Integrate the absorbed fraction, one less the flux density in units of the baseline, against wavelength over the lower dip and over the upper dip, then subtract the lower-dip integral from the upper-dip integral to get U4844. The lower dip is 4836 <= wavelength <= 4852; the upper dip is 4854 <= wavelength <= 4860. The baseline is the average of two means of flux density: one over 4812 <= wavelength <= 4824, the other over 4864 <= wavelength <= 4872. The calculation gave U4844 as 1.1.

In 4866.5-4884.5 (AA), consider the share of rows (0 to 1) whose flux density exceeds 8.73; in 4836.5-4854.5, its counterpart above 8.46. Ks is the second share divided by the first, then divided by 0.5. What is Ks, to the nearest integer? 12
